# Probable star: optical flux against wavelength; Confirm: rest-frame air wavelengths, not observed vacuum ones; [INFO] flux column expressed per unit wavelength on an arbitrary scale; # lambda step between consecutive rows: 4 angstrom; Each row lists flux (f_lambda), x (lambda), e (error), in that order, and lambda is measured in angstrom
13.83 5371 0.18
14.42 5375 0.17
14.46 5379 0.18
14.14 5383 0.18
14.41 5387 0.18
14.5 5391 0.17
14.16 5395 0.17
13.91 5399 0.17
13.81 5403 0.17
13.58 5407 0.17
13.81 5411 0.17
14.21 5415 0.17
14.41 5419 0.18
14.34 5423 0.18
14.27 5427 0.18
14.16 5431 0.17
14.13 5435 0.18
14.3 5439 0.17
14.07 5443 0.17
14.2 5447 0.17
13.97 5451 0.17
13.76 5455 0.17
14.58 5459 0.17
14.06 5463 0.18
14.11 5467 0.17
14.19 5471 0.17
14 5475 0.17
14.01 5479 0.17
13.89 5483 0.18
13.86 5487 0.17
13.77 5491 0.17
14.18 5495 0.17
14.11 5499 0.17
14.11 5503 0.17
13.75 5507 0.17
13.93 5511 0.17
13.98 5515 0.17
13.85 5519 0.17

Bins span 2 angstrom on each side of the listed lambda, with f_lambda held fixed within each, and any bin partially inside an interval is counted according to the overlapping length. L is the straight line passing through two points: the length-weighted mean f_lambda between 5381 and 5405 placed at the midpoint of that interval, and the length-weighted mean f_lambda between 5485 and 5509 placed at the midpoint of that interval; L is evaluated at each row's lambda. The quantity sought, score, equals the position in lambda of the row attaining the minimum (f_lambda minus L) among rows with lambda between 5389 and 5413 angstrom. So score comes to 5407 angstrom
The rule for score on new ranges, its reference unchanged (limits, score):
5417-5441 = 5435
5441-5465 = 5455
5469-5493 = 5491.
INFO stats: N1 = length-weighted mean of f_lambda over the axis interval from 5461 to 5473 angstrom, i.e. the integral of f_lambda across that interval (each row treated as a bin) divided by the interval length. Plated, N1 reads 14.1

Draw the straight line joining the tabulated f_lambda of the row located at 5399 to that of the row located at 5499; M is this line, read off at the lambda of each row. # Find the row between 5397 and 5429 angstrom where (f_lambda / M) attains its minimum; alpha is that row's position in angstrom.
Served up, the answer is 5407 angstrom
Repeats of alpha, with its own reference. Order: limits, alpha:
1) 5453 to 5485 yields 5455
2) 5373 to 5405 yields 5403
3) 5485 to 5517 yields 5507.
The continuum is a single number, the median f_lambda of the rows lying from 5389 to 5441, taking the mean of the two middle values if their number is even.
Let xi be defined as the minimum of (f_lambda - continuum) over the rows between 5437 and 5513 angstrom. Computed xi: -0.410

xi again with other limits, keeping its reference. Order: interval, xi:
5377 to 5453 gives -0.580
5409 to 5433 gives -0.350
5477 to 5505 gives -0.390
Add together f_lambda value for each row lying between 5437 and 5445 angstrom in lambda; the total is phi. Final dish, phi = 28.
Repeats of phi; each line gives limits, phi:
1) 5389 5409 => 70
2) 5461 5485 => 84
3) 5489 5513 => 84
